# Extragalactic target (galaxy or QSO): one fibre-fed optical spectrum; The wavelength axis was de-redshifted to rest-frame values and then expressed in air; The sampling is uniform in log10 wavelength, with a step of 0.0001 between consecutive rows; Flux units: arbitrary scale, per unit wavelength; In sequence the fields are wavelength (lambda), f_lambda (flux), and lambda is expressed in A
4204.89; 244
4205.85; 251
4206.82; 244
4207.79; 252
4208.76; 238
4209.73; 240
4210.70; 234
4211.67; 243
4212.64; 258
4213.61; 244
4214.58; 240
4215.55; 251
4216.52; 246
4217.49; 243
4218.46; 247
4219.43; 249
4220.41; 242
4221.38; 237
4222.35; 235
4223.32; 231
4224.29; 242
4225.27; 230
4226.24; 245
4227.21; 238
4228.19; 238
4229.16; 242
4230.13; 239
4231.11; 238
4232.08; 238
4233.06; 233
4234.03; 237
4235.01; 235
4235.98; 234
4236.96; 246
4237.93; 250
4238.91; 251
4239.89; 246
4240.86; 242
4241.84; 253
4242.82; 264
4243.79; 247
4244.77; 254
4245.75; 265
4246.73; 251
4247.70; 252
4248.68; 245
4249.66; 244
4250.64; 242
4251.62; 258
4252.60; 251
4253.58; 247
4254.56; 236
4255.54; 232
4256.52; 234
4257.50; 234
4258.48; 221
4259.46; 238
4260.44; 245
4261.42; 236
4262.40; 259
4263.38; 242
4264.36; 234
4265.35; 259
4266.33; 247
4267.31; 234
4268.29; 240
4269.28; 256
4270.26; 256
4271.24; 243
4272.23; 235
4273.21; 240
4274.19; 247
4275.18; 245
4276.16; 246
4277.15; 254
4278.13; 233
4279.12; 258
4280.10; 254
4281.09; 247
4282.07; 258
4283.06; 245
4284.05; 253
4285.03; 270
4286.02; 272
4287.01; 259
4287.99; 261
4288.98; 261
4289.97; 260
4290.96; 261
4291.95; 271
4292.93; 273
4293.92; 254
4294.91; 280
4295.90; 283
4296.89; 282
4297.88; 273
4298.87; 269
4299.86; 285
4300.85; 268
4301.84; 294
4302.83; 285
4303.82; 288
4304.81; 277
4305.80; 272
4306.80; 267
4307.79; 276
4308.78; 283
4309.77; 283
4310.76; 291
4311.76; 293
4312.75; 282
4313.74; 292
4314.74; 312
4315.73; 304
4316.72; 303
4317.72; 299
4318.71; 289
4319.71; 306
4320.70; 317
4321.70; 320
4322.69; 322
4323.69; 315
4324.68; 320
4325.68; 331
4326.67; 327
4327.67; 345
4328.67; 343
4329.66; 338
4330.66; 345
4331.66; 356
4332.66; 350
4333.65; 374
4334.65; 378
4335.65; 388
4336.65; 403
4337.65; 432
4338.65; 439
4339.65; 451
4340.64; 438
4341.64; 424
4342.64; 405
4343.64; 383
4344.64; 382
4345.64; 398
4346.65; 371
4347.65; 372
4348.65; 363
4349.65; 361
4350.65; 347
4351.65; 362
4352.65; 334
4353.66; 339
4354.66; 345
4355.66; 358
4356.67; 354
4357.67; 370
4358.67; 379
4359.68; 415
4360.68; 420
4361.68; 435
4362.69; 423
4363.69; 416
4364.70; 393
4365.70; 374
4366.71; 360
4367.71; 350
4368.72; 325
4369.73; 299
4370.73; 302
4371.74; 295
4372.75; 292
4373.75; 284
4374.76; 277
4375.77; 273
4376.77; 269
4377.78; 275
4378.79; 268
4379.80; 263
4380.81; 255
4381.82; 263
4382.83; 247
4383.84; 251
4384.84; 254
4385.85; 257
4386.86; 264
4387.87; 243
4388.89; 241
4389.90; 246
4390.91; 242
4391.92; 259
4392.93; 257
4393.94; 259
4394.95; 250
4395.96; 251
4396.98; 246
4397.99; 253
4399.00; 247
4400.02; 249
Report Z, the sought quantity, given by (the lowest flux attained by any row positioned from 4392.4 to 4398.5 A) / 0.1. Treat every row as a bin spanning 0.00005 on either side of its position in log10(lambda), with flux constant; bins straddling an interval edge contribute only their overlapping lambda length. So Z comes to 2460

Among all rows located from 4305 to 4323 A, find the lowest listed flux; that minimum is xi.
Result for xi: 267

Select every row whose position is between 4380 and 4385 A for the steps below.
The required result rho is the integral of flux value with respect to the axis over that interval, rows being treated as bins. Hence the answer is 1274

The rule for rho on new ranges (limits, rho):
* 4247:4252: 1241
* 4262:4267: 1237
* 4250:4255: 1233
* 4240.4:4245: 1158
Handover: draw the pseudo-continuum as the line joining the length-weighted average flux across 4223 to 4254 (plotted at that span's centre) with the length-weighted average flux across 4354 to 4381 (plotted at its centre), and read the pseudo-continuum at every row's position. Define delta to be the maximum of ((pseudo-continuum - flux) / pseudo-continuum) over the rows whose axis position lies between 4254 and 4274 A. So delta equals 0.15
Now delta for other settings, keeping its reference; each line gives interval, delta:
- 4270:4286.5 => 0.15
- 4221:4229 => 0.02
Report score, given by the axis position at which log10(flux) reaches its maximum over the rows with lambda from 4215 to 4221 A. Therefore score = 4215.55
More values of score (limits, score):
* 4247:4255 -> 4251.62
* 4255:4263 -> 4262.40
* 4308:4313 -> 4311.76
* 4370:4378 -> 4370.73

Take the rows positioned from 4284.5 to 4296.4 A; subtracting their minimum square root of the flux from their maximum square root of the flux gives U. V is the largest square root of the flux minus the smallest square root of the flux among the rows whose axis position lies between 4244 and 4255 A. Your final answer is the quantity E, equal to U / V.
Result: 1.0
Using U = 0.89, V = 0.92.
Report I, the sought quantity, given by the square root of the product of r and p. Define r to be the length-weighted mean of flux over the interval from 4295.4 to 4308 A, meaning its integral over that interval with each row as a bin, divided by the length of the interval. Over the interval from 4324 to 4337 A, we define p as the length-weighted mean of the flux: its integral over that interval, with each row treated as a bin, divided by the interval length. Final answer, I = 313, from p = 353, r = 278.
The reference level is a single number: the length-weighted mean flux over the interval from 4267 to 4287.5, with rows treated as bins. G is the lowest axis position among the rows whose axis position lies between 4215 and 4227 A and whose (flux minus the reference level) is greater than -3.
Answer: 4215.55 A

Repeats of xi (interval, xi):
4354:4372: 295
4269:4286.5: 233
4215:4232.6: 230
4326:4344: 327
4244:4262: 221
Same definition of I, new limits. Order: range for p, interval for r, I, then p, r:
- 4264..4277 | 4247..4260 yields 243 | 245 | 241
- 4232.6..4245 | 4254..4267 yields 243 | 245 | 240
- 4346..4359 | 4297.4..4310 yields 316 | 358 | 278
